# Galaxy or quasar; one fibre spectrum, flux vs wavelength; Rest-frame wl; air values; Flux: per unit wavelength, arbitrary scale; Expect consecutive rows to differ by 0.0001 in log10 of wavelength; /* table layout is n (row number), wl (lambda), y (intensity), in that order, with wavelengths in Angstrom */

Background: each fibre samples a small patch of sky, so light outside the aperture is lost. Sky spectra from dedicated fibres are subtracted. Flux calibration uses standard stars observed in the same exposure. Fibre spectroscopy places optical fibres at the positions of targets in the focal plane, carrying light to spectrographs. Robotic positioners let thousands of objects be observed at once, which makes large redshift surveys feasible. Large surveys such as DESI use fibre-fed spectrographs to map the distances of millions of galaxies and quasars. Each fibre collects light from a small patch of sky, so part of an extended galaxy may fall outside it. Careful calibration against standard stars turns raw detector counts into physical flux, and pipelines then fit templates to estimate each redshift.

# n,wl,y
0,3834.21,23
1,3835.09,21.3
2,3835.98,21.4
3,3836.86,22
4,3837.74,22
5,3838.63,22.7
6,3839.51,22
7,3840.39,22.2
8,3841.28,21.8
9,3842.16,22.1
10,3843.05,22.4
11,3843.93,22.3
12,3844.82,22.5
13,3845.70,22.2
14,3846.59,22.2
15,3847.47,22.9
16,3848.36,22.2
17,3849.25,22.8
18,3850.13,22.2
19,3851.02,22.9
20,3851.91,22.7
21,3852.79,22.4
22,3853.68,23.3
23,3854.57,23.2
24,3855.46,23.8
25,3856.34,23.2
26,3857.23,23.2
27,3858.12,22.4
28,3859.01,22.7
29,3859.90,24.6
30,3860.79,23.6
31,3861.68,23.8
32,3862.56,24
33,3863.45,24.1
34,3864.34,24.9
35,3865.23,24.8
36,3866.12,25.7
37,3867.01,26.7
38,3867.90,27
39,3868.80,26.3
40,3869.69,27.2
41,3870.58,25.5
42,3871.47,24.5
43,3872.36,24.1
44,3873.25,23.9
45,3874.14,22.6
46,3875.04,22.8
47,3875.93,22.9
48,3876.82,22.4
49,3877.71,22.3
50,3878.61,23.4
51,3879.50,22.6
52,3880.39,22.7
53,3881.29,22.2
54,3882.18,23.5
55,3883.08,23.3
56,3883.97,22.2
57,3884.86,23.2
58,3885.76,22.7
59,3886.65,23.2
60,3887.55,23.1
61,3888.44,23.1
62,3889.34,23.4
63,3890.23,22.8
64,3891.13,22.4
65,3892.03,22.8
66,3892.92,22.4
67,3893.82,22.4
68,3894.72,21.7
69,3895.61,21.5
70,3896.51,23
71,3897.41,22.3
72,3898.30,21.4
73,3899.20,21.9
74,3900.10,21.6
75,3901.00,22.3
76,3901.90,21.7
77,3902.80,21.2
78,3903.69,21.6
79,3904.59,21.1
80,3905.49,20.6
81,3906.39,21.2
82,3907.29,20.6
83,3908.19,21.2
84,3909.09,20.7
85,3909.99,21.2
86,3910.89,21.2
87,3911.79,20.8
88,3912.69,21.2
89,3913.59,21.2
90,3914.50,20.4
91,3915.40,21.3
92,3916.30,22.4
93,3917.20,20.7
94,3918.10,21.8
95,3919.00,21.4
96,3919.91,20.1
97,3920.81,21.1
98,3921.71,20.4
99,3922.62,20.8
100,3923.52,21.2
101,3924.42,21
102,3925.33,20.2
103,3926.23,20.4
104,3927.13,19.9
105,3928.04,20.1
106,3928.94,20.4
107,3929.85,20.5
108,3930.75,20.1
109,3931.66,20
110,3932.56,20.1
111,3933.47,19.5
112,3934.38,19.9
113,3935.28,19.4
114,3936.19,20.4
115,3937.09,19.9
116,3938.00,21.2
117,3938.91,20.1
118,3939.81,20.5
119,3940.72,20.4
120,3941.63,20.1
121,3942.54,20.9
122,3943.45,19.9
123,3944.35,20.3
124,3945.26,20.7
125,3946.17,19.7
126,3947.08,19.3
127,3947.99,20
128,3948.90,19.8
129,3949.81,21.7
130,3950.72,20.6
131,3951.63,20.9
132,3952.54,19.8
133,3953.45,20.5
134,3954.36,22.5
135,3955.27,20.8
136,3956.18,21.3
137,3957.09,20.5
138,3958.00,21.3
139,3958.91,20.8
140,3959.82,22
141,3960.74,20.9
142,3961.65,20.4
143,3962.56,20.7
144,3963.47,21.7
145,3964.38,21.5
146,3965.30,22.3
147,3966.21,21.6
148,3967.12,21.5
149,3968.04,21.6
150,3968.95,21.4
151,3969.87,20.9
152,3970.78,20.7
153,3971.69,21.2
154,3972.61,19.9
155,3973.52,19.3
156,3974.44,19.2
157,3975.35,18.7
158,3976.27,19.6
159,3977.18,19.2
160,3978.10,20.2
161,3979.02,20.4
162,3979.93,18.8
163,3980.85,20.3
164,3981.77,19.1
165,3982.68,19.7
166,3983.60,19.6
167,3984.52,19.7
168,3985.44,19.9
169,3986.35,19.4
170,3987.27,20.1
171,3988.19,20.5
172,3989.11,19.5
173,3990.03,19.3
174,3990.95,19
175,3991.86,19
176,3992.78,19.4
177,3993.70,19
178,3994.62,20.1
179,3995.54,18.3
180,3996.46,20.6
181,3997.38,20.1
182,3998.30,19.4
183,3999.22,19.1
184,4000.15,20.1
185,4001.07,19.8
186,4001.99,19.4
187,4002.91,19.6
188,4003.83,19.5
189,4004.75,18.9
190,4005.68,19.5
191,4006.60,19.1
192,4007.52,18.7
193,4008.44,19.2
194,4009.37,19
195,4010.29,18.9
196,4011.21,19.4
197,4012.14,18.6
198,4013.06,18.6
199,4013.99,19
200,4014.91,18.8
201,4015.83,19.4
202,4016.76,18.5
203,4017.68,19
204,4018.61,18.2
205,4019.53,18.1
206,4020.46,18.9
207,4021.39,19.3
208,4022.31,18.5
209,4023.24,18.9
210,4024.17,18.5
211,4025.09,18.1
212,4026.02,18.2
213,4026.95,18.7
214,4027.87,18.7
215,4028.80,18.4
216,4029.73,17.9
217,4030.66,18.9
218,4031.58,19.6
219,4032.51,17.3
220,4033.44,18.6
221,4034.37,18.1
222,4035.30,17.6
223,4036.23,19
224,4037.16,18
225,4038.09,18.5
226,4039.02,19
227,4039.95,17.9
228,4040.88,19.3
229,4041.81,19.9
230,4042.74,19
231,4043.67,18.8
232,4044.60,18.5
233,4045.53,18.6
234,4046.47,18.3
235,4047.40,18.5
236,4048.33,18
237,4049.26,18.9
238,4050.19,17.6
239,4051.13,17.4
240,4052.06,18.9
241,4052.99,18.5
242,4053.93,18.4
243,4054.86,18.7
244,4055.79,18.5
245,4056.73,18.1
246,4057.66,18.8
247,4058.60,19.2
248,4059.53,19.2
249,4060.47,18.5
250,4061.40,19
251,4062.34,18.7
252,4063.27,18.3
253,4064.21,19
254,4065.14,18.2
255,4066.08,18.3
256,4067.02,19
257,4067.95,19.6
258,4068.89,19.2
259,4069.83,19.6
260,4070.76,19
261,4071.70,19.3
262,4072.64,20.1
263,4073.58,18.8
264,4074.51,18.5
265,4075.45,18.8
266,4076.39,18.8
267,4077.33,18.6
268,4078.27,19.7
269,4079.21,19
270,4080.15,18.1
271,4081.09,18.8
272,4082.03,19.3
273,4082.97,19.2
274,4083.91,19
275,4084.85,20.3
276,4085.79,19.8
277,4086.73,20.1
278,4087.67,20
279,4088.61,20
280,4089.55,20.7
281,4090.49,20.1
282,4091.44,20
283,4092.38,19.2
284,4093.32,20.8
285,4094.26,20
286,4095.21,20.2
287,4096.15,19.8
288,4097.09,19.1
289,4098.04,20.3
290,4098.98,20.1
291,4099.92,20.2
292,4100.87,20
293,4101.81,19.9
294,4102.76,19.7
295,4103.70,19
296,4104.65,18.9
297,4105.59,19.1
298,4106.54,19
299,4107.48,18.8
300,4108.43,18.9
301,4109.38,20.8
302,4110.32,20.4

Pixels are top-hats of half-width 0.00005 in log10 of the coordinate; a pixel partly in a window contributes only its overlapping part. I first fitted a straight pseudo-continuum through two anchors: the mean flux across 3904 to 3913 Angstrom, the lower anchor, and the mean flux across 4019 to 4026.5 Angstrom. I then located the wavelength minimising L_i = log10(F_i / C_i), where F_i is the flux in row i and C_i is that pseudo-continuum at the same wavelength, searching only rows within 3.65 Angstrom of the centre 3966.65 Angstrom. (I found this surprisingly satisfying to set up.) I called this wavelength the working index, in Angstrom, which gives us 3969.87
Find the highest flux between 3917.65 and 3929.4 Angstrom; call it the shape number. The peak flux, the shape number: 21.8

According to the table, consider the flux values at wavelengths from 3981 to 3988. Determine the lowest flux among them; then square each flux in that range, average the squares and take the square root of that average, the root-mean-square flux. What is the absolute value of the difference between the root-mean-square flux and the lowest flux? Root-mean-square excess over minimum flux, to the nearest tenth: 0.5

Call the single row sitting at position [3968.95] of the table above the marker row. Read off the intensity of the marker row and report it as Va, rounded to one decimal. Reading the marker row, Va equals 21.4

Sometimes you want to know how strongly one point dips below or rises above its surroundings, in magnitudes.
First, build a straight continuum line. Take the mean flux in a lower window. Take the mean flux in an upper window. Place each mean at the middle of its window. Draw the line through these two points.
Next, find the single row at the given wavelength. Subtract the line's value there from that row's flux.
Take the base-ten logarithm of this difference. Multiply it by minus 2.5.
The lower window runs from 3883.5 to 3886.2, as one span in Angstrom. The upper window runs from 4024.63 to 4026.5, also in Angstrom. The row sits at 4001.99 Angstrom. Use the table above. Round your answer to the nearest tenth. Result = 0.8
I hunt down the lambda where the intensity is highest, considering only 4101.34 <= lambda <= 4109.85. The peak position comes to 4109.38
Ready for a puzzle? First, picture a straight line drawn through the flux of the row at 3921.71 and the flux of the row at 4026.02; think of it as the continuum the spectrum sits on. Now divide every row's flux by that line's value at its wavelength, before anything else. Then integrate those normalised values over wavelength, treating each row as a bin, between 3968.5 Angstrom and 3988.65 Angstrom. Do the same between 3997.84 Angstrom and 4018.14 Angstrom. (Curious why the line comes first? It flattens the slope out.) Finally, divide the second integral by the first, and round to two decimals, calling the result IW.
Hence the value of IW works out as 1.00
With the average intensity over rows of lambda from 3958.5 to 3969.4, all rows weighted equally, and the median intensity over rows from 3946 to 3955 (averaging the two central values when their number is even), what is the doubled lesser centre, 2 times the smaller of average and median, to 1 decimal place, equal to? 40.5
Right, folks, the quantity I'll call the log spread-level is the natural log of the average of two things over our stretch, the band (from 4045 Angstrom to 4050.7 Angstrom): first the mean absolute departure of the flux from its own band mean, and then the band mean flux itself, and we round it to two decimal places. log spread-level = 2.23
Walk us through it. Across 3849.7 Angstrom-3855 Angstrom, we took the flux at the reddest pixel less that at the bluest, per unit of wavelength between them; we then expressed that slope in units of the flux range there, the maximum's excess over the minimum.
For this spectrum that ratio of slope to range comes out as 0.20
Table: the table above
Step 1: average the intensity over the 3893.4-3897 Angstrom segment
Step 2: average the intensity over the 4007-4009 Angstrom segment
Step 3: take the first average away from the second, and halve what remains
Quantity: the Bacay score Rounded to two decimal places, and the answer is -1.60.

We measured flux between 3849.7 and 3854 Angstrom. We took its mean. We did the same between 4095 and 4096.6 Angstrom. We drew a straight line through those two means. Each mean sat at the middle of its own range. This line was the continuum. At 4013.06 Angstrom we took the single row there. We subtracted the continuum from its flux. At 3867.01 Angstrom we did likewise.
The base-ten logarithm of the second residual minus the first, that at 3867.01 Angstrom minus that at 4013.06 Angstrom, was 0.8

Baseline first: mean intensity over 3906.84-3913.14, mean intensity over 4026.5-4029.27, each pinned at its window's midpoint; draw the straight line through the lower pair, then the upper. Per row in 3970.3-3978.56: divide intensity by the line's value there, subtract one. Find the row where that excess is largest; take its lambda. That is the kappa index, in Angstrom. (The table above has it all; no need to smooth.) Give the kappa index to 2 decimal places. 3971.69 Angstrom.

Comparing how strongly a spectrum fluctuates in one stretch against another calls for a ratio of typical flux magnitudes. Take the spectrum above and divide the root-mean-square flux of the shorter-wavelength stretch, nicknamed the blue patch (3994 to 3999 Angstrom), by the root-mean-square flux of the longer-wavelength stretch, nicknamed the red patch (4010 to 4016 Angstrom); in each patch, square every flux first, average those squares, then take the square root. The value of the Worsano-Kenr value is 1.04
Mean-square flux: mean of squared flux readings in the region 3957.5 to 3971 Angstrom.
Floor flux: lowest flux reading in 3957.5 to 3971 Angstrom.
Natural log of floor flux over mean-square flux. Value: -3.10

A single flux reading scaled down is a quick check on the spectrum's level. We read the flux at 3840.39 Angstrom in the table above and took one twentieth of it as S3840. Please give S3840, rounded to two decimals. 1.11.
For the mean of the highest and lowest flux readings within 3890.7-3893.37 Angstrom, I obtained 22.6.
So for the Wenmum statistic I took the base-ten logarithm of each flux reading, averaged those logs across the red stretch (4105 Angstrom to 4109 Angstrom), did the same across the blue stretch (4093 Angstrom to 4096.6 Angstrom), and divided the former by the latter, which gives 0.98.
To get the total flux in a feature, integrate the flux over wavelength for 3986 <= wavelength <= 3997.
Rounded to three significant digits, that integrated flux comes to 215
